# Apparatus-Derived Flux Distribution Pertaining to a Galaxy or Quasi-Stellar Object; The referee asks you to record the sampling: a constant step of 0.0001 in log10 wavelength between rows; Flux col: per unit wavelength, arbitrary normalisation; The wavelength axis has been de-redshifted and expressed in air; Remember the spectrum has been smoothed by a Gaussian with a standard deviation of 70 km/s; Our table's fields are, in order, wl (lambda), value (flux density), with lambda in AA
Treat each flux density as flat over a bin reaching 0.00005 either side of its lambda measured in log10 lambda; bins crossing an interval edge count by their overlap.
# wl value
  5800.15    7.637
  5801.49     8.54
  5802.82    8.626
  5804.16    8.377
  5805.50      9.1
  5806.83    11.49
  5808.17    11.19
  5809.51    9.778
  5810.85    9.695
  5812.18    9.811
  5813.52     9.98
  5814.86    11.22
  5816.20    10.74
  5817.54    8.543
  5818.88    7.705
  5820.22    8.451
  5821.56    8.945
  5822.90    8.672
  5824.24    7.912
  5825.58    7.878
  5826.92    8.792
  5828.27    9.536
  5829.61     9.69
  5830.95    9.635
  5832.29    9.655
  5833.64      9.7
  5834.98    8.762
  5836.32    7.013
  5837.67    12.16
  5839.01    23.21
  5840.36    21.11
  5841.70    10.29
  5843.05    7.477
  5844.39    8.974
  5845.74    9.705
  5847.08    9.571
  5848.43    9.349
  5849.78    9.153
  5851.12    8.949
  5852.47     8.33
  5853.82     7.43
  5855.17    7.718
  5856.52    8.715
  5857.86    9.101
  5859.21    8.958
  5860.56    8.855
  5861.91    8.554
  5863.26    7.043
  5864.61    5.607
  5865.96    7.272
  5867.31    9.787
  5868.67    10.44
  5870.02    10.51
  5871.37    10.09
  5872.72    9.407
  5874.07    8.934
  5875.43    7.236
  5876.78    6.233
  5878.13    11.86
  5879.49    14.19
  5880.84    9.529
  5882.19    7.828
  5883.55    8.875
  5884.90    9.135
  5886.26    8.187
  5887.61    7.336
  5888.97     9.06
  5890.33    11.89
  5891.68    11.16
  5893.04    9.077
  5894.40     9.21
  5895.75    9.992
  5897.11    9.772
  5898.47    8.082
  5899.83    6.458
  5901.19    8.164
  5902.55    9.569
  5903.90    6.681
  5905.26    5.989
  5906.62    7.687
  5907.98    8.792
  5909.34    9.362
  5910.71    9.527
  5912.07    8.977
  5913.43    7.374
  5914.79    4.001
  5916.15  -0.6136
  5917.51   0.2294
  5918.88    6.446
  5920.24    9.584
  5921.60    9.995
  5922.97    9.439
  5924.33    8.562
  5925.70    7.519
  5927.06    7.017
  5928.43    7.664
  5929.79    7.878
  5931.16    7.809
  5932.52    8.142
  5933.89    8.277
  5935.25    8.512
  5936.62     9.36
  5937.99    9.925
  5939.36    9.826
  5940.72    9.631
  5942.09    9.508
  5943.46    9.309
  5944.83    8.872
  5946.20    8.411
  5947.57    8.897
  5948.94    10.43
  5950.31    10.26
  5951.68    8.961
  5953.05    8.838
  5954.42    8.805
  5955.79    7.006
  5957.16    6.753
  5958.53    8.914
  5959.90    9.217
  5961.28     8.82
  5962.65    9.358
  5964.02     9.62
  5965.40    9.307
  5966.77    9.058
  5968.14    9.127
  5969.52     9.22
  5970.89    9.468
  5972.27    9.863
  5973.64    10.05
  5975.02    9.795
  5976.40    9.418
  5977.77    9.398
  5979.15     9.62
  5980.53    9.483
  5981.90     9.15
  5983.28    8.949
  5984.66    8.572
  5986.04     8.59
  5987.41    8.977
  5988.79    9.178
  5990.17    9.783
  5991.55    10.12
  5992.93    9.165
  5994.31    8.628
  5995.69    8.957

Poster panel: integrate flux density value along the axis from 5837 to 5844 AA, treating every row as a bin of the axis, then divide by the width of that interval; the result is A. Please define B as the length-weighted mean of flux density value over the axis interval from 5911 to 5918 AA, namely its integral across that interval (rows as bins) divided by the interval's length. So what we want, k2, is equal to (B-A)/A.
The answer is -0.70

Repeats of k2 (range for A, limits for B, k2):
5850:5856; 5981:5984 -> 0.11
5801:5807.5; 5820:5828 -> -0.08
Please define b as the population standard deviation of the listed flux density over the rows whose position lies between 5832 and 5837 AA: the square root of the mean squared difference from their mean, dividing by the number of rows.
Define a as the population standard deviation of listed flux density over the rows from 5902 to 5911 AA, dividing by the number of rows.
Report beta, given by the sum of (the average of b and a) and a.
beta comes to 2.6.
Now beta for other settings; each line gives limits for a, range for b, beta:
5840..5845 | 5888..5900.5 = 8.8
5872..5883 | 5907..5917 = 5.4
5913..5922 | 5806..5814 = 6.3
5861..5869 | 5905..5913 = 3.1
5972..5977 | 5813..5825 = 0.9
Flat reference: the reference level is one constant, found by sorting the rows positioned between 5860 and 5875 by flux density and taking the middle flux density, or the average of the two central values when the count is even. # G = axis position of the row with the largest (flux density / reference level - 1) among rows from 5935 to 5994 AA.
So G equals 5948.94 AA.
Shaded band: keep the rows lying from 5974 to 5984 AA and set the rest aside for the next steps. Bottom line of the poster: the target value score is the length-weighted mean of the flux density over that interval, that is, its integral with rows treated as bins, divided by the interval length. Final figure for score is 9.4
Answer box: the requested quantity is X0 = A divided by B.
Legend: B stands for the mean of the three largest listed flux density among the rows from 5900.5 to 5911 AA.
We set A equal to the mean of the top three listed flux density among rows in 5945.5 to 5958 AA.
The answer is 1.04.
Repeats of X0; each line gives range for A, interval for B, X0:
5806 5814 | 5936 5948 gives 1.11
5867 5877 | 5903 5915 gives 1.11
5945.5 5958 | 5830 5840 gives 0.66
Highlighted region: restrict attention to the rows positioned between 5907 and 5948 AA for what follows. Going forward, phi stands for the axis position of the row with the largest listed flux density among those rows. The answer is 5921.60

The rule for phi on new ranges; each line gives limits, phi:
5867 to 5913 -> 5879.49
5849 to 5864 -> 5849.78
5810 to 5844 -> 5839.01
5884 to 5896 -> 5890.33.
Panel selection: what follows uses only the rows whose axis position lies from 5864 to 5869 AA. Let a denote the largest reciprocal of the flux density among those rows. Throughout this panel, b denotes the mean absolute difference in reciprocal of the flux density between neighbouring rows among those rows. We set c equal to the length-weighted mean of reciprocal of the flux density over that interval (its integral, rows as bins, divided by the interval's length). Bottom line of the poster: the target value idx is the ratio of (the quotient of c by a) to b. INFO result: 26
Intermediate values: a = 0.178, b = 0.0275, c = 0.130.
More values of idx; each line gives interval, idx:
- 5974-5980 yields 434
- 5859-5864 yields 85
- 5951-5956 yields 80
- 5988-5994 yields 142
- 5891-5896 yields 91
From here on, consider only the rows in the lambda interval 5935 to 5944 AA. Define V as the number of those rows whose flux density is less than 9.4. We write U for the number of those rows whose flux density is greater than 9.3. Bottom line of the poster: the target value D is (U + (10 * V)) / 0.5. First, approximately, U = 6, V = 3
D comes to 72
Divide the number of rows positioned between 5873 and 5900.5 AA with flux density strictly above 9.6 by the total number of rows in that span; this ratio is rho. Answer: 0.30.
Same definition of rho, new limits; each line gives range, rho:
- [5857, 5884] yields 0.30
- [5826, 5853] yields 0.45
